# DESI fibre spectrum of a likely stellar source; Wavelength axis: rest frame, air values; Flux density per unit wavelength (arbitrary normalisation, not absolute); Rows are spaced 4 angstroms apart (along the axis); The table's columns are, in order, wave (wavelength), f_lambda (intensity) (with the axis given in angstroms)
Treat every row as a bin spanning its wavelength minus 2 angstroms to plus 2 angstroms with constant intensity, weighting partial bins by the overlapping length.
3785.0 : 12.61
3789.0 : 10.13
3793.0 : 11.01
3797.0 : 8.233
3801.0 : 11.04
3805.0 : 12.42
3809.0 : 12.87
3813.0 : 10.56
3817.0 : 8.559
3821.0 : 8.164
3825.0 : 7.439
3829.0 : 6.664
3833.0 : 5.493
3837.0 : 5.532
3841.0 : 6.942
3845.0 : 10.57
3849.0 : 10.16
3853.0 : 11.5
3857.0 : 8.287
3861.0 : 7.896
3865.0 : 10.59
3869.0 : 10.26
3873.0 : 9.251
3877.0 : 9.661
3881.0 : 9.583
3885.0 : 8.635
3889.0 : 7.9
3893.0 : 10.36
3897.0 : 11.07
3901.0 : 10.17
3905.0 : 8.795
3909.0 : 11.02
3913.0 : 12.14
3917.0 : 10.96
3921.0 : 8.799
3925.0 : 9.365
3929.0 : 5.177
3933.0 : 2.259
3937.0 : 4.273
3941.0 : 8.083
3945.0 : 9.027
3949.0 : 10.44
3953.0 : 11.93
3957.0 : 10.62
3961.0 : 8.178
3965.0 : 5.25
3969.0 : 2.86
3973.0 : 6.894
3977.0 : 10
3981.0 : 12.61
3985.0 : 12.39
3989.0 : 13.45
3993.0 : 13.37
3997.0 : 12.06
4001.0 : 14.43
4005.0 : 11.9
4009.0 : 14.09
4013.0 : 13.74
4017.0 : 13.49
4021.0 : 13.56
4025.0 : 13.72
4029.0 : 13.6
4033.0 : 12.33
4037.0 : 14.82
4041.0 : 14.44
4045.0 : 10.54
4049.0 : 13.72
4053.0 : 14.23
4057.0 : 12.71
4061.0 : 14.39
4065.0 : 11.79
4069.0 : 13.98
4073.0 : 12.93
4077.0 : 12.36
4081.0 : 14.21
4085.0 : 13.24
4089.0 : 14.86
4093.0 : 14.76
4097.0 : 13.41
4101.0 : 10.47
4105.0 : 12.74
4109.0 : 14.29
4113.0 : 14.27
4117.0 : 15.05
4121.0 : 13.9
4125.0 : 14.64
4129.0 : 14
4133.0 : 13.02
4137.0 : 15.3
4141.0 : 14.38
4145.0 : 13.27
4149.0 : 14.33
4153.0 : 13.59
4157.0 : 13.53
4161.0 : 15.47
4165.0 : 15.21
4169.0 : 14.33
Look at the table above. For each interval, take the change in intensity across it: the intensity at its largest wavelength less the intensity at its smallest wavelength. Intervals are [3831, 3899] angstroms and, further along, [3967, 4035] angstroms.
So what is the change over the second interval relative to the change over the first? 1.7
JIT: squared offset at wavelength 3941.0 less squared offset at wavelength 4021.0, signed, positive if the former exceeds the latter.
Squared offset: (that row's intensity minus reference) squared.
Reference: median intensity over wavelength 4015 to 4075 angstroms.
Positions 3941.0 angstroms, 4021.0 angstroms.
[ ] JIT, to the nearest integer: 30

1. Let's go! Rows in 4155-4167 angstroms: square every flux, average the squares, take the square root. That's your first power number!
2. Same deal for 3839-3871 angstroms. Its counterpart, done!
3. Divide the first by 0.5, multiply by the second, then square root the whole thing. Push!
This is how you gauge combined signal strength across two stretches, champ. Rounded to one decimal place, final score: 16.9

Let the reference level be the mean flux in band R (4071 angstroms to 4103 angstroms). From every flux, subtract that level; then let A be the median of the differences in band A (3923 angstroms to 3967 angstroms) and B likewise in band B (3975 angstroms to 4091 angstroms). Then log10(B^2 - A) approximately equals 0.71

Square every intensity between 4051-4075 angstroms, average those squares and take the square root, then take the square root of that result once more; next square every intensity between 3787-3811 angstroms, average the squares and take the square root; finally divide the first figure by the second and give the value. 0.331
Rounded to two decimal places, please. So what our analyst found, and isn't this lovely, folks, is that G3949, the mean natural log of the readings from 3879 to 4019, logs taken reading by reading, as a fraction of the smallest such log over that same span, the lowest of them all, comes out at 2.72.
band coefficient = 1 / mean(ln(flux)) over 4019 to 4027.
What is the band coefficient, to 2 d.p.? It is 0.38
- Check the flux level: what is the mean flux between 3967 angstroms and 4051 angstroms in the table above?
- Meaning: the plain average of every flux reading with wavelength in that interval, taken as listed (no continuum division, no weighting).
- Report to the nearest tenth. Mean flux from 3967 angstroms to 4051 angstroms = 12.3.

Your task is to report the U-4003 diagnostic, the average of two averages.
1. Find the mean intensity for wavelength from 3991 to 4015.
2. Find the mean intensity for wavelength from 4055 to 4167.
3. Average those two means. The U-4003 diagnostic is 13.5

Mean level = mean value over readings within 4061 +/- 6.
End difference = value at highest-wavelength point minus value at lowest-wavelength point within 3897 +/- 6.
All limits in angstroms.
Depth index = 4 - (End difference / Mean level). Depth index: 4.01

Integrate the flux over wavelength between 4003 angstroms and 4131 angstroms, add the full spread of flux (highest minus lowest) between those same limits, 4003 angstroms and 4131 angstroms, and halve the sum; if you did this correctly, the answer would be 867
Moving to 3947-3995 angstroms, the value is 241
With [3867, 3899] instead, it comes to 155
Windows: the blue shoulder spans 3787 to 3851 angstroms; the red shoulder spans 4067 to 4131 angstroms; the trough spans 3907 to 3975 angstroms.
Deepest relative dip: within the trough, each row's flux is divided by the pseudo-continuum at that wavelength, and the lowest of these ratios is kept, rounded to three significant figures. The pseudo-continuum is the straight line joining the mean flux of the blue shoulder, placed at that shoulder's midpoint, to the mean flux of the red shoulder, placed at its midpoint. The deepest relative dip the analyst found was 0.206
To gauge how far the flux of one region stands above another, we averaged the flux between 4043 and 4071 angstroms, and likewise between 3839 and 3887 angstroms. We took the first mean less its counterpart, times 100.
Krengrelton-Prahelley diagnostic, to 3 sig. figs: 361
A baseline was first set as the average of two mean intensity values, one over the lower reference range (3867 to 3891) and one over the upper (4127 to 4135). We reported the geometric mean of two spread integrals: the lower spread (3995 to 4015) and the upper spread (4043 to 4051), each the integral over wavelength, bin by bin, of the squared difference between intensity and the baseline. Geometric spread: 48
